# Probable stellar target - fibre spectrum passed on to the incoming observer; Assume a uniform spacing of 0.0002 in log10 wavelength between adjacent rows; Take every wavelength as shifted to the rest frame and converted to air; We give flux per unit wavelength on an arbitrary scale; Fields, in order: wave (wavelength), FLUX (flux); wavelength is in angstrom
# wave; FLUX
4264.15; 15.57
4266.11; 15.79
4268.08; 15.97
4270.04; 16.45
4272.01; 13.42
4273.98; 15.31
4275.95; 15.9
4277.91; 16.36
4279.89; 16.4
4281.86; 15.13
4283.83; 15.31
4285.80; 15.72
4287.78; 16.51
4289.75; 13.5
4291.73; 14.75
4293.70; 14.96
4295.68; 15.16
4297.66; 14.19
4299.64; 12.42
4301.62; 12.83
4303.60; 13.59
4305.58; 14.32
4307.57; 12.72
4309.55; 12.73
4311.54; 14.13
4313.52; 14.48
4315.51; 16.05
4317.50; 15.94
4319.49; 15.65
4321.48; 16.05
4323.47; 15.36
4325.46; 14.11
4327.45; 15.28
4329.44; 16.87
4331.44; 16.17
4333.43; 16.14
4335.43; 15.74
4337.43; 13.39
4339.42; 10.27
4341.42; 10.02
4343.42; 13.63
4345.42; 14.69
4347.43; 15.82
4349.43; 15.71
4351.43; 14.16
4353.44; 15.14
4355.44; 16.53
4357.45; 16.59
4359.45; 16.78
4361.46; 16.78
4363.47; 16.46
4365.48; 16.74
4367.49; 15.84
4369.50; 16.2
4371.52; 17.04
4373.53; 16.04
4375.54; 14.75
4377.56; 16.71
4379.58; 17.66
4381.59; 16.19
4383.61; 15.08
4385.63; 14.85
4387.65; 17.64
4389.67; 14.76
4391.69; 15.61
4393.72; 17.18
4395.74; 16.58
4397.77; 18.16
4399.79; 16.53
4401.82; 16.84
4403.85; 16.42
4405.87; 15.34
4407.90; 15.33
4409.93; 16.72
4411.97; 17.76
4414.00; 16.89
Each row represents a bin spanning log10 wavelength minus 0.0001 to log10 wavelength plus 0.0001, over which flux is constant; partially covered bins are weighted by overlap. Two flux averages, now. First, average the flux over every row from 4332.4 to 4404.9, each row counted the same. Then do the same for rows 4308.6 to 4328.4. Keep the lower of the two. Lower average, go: 15.0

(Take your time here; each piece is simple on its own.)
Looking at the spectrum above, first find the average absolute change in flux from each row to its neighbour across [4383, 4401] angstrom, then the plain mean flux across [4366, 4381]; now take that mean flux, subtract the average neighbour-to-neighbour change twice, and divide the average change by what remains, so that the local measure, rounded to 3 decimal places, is 0.114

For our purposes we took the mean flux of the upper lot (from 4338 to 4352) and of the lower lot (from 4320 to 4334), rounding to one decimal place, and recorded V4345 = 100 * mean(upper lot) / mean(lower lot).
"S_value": 85.7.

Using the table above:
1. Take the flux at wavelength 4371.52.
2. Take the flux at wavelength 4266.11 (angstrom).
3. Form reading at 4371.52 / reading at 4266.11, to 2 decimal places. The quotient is 1.08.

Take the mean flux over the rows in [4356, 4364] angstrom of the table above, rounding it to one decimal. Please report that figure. 16.7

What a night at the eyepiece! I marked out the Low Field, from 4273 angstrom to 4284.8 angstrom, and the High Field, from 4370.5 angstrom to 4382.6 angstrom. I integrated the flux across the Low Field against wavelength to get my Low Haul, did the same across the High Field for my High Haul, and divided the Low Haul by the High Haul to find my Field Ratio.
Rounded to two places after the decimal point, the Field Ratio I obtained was 0.94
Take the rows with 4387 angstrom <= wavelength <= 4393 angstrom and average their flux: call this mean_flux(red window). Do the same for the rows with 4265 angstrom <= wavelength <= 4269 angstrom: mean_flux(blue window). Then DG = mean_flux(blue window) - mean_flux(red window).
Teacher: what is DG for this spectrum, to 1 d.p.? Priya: -0.1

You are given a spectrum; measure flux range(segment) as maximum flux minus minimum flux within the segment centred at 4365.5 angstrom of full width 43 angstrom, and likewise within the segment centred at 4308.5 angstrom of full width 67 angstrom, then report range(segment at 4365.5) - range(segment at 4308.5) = -3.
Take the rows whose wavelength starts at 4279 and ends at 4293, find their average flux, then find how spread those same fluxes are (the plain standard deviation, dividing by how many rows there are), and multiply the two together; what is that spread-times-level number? 15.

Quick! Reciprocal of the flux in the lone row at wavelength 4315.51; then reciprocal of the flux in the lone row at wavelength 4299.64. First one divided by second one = 0.77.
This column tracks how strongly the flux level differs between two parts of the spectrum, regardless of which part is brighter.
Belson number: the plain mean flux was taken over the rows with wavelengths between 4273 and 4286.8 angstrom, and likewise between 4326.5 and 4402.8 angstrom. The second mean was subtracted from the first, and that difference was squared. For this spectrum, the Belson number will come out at 0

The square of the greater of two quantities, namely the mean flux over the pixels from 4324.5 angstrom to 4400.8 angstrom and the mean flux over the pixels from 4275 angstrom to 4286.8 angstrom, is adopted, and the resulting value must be 250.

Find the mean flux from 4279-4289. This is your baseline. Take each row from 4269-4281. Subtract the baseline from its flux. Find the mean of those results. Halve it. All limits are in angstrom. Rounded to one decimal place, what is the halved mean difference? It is -0.1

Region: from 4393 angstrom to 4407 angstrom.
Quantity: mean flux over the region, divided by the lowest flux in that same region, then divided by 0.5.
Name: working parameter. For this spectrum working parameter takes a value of 2.18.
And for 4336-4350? 2.67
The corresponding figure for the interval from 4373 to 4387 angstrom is 2.16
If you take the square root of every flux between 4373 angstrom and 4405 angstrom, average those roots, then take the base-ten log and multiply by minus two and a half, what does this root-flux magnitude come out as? -1.515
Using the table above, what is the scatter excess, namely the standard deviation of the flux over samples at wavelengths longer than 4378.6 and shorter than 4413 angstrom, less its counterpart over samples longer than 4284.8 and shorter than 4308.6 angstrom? -0.2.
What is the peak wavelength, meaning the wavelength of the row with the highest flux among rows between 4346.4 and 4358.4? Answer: 4357.45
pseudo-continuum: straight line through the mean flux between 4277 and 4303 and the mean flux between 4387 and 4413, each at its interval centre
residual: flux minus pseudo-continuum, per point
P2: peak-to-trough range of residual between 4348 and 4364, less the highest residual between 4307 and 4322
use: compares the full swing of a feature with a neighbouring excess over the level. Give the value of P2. 2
